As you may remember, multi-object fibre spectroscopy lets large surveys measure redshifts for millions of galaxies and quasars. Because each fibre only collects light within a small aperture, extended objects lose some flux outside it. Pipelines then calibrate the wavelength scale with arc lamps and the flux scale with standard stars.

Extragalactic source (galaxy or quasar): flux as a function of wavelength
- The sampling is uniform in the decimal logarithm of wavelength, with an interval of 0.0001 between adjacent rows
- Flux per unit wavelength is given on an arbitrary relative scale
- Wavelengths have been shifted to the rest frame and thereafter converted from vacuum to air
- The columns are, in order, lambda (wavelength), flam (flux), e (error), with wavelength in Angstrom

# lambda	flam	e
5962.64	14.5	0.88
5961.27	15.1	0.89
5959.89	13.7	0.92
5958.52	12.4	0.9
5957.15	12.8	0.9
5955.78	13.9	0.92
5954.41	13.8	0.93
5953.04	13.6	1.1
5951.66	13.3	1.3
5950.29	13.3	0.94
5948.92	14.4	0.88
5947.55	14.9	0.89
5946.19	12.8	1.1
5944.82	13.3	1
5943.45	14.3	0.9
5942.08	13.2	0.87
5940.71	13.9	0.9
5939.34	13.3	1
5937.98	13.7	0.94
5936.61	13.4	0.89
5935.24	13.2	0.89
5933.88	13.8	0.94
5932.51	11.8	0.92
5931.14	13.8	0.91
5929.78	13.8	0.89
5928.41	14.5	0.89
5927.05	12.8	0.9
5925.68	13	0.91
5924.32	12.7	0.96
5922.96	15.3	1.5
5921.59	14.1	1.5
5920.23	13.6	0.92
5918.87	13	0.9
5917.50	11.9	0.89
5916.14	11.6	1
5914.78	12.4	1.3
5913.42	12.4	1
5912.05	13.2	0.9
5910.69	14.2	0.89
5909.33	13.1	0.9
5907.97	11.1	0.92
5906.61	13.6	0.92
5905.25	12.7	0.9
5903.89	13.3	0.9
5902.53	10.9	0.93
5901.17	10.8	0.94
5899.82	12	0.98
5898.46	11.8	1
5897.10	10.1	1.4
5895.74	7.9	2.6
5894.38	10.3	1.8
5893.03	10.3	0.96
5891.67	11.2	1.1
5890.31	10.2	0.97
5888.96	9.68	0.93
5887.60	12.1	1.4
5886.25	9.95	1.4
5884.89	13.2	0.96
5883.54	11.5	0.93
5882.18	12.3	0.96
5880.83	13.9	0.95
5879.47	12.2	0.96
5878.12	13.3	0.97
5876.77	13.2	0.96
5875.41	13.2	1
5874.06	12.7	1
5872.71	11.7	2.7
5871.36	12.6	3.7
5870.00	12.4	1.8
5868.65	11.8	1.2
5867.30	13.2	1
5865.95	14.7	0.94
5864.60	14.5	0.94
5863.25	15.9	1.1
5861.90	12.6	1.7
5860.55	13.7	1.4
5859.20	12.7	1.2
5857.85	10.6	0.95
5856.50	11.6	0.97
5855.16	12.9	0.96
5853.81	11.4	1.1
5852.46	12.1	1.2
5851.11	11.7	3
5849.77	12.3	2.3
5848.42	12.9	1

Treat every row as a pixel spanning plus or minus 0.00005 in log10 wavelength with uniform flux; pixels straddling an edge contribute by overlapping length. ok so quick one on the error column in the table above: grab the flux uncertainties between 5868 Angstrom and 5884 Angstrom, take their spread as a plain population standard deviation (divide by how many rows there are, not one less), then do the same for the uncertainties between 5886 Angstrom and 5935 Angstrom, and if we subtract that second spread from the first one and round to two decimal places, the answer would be 0.51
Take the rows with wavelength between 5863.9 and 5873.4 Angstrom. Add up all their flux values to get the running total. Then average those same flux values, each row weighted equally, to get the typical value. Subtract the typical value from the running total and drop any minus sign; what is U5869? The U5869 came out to 78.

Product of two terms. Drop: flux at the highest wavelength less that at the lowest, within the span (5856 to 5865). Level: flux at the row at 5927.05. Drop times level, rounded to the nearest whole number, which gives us 37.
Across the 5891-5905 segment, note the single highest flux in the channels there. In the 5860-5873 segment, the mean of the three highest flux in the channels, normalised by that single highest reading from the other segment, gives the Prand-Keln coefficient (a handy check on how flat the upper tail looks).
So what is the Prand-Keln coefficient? 1.13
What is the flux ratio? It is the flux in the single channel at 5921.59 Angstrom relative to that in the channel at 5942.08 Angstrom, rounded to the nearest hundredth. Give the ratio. 1.07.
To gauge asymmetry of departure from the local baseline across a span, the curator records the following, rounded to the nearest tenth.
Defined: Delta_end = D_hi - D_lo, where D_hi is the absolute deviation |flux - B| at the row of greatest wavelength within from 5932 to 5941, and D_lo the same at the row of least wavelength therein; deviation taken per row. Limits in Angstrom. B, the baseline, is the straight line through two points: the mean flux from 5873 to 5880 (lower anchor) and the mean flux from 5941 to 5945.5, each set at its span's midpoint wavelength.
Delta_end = -1.4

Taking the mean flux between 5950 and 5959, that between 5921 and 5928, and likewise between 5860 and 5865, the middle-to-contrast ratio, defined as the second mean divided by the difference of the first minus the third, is -16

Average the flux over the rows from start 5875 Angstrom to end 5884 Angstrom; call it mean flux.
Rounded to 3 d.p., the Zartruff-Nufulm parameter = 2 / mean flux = 0.156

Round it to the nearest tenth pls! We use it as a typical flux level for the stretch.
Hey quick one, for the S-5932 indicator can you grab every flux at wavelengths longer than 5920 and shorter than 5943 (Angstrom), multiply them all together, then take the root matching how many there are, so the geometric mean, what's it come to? 13.5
